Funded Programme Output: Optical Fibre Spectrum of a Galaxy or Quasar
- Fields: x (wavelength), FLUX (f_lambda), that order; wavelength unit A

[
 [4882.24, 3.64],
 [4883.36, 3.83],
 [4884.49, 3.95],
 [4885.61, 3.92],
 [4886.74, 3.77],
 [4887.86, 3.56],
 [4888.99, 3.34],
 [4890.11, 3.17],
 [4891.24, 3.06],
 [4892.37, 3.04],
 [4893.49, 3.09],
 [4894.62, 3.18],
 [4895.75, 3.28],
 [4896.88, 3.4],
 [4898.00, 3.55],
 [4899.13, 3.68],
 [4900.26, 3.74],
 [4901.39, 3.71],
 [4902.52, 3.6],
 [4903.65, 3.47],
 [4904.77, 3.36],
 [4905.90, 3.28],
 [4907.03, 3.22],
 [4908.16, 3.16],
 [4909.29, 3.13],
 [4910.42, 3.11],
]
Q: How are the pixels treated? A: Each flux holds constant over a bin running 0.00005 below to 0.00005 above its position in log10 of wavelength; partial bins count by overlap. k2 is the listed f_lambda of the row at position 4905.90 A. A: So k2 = 3.28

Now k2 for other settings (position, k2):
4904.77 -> 3.36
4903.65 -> 3.47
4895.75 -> 3.28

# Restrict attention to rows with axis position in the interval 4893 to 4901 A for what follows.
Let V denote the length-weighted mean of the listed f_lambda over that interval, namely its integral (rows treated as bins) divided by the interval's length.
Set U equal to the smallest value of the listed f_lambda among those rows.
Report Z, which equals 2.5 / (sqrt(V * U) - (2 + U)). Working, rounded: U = 3.09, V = 3.4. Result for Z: -1.36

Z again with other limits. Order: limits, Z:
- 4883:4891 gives -1.40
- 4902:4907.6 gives -1.30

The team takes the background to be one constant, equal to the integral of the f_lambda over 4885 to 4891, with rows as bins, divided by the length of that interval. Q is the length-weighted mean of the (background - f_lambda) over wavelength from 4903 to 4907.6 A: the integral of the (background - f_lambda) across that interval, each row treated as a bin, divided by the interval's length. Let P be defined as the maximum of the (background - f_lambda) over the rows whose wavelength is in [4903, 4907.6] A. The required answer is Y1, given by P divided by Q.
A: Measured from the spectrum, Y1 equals 1.6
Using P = 0.31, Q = 0.2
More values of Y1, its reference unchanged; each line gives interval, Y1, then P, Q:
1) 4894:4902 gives 13.0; 0.35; 0.0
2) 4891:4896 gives 1.2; 0.49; 0.4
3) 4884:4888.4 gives 0.1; -0.03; -0.3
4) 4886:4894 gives 2.2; 0.49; 0.2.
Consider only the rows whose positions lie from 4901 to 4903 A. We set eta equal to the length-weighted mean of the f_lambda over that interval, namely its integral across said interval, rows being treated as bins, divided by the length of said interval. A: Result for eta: 3.65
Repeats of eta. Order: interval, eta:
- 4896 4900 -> 3.54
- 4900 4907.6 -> 3.47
